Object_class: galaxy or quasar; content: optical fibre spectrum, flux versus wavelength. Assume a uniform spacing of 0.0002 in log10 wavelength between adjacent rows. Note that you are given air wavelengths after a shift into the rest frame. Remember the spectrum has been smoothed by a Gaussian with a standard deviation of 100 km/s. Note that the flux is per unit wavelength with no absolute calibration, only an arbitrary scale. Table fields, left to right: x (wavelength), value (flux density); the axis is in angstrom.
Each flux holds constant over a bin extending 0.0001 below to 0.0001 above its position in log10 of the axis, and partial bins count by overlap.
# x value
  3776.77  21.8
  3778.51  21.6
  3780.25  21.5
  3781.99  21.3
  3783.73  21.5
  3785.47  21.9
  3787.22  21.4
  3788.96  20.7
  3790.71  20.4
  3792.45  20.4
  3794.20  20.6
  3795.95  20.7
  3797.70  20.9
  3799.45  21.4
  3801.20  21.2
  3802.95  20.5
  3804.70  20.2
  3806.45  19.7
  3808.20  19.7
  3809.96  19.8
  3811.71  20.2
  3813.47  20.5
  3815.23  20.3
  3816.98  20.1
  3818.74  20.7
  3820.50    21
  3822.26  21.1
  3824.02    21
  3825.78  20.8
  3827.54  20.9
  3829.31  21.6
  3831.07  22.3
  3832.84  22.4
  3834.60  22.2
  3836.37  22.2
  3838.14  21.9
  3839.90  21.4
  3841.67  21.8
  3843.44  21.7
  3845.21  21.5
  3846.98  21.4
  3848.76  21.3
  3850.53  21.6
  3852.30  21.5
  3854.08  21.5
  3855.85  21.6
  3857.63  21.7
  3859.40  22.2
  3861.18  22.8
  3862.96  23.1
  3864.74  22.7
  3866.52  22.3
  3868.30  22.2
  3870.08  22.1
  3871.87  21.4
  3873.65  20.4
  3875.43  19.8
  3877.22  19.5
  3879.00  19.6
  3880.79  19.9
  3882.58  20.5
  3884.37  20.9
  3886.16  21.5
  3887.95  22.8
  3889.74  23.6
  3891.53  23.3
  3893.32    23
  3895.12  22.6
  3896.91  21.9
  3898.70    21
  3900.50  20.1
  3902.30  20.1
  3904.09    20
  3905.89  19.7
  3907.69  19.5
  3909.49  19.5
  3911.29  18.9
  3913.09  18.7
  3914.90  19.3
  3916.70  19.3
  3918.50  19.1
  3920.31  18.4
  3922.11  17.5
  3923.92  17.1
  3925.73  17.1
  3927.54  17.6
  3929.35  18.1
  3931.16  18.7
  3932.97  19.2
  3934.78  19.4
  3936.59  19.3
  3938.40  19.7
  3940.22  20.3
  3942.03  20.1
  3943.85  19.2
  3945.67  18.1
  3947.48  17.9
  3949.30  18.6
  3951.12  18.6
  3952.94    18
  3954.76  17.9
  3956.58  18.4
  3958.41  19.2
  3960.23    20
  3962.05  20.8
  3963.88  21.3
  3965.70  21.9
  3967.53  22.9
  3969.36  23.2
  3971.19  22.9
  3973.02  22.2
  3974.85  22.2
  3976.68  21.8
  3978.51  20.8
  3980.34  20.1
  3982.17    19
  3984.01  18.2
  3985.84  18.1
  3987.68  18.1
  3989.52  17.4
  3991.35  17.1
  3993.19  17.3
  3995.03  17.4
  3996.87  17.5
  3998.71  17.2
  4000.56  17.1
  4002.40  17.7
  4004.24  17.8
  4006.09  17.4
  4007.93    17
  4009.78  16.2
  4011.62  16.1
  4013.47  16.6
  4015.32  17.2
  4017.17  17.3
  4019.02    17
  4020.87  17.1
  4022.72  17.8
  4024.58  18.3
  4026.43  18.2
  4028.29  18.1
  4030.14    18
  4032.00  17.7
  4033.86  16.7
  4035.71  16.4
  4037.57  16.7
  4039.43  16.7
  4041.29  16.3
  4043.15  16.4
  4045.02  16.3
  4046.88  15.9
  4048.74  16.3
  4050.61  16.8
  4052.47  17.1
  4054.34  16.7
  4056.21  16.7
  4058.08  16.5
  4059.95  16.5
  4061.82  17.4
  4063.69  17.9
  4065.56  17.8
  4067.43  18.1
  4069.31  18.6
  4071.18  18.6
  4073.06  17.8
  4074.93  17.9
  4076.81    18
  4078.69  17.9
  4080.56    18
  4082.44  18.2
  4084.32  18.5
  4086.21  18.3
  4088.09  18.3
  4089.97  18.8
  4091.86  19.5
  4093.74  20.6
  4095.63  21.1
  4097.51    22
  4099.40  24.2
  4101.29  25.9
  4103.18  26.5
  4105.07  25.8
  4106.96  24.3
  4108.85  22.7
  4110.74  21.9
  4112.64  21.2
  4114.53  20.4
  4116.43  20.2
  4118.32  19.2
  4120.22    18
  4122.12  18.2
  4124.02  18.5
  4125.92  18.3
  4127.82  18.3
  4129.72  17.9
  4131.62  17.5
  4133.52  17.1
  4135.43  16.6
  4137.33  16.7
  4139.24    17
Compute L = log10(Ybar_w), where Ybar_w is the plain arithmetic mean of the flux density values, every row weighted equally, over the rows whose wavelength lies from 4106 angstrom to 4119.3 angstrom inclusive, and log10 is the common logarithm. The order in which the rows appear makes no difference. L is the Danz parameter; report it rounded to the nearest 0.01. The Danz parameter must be 1.33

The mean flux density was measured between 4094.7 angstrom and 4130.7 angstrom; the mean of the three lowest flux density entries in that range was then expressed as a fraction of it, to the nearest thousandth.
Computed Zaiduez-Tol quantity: 0.847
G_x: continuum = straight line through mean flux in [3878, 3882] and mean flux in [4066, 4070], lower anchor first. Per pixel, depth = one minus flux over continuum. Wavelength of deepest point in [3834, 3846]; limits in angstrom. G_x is 3839.90 angstrom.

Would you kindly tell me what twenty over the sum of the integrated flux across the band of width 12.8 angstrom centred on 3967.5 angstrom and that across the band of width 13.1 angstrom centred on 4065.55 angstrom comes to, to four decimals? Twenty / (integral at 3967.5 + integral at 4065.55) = 0.0387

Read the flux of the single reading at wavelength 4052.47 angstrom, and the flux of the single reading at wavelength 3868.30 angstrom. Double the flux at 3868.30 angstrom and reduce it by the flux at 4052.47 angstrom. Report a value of 27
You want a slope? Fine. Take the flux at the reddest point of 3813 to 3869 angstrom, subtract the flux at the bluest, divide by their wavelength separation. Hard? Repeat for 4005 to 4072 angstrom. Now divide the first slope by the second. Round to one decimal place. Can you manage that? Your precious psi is 1.7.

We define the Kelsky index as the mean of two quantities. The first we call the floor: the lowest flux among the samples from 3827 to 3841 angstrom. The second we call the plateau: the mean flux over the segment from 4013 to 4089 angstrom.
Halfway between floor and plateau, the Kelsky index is 19.1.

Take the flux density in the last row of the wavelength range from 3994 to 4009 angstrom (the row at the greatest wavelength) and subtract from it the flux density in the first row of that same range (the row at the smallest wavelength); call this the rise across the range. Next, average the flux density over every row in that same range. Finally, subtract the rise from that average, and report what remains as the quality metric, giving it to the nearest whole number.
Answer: 18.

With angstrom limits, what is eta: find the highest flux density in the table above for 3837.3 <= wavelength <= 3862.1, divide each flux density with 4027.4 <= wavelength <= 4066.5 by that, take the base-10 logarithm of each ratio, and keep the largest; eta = -0.100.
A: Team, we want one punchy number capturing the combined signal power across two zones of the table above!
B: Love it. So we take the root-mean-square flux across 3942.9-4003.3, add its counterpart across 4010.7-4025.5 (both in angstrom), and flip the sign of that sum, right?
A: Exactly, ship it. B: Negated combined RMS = -37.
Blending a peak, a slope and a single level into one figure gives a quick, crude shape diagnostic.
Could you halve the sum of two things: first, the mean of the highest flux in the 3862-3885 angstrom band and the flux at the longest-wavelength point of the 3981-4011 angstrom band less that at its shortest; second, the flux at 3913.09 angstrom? 14.4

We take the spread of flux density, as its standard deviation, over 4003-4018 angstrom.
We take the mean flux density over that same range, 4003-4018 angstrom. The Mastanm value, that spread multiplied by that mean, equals 10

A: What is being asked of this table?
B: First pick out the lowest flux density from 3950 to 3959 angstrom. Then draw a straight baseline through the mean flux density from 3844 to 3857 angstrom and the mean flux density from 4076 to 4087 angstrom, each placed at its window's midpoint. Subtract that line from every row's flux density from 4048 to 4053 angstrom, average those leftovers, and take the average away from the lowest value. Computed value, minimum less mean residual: 19.8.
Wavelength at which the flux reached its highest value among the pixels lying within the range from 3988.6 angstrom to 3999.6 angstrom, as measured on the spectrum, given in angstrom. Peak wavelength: 3996.87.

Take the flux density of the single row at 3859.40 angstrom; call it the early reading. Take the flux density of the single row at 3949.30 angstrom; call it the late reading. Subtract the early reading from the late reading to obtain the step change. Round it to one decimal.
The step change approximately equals -3.6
